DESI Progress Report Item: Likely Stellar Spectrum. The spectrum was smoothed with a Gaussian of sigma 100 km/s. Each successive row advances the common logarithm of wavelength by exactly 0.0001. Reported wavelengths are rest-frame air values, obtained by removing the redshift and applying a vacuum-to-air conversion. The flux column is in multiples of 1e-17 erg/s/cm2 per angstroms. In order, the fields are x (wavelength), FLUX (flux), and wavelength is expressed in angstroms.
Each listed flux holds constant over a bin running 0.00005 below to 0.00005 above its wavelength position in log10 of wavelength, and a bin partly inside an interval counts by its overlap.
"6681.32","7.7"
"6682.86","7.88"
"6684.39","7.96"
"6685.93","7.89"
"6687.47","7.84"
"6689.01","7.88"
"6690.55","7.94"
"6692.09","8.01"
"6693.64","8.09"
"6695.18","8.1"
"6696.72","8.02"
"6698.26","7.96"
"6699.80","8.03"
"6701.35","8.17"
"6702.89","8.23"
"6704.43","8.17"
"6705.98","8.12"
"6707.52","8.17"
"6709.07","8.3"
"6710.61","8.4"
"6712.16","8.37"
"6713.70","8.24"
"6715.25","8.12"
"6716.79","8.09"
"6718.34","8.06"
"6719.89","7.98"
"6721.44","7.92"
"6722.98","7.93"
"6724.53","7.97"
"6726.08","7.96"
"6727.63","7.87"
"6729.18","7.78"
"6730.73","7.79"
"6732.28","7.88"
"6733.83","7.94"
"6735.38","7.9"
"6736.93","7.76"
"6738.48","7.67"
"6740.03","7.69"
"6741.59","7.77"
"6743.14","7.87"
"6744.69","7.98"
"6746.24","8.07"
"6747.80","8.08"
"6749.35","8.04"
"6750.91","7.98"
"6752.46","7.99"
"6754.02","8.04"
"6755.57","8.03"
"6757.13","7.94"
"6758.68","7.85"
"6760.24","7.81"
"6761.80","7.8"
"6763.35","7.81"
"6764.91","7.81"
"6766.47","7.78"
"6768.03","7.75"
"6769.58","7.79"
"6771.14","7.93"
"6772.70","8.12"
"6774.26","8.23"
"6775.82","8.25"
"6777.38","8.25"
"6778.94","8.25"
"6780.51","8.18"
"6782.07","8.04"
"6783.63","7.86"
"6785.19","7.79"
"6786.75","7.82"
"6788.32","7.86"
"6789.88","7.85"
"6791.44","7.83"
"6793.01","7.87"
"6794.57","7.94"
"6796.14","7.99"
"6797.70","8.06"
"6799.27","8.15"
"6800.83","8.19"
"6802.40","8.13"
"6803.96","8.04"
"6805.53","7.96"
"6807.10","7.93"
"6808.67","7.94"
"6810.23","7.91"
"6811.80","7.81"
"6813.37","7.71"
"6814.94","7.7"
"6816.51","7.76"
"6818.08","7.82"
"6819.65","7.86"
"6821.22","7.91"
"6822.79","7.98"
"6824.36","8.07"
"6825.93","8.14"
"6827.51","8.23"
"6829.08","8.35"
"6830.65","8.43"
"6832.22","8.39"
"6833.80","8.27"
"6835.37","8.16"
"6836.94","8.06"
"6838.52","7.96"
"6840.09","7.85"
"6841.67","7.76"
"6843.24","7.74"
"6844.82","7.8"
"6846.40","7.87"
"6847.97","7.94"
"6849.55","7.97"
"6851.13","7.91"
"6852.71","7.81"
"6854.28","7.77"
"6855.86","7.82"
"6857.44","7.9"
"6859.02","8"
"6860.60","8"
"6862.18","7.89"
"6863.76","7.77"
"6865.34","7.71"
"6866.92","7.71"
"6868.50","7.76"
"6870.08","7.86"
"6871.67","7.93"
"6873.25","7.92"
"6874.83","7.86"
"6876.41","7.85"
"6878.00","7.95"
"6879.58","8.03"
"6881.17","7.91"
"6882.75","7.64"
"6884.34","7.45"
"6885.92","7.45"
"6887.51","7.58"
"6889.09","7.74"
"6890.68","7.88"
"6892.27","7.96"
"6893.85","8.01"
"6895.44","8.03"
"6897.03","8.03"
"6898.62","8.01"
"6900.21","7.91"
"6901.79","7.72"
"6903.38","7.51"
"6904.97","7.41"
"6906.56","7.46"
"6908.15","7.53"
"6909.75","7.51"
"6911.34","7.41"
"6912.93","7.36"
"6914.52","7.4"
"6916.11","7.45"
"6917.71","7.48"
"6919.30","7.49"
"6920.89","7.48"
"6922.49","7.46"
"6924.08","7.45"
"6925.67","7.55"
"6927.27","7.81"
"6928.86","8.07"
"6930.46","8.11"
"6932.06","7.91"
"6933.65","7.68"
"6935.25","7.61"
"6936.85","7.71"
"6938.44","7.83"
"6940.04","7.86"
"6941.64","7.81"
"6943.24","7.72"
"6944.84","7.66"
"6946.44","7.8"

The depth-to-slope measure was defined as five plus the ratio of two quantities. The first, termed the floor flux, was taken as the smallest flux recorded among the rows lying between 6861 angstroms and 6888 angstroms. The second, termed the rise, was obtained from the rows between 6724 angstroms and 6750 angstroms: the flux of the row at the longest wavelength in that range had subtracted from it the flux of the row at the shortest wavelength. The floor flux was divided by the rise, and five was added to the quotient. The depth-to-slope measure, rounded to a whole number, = 111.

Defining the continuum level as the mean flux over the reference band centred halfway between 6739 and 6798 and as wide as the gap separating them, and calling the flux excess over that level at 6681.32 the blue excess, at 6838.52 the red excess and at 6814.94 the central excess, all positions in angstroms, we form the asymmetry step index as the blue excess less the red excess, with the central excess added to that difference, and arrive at -0.51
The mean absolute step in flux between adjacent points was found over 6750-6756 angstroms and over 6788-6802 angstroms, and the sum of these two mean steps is 0.072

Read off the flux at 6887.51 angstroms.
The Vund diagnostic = 7.58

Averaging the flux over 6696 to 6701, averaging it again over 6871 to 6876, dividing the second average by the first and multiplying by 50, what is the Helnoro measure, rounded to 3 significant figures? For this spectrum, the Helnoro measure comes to 49.4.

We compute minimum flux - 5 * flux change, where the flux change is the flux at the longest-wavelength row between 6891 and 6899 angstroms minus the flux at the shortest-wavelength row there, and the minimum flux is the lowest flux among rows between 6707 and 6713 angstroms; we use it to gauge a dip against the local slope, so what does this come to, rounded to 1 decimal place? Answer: 7.9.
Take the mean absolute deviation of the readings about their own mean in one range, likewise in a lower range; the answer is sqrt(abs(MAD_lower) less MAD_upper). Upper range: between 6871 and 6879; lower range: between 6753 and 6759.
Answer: 0.18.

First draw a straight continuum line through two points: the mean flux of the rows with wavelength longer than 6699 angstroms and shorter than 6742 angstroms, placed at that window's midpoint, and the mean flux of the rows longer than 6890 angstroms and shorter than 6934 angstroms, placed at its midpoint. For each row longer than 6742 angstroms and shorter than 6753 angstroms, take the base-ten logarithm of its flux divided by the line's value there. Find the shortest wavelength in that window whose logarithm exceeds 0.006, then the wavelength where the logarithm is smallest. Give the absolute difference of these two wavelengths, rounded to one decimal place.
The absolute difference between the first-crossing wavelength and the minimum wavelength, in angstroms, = 4.7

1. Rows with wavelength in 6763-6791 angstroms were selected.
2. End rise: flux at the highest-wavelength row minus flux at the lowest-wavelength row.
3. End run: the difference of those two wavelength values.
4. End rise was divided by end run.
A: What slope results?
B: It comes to 0.002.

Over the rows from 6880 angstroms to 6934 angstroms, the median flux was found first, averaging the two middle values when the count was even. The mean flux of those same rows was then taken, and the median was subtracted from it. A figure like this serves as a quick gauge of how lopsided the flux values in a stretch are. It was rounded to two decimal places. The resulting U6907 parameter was 0.11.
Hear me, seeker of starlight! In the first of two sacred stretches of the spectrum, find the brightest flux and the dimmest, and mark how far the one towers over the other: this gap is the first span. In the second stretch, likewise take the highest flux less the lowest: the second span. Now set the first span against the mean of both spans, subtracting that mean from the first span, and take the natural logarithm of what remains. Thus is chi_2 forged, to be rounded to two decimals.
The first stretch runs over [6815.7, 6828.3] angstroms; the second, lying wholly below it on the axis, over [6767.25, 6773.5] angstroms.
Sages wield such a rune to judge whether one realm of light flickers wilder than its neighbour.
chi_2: -3.00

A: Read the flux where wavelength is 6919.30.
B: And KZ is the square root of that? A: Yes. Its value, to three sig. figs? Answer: 2.74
